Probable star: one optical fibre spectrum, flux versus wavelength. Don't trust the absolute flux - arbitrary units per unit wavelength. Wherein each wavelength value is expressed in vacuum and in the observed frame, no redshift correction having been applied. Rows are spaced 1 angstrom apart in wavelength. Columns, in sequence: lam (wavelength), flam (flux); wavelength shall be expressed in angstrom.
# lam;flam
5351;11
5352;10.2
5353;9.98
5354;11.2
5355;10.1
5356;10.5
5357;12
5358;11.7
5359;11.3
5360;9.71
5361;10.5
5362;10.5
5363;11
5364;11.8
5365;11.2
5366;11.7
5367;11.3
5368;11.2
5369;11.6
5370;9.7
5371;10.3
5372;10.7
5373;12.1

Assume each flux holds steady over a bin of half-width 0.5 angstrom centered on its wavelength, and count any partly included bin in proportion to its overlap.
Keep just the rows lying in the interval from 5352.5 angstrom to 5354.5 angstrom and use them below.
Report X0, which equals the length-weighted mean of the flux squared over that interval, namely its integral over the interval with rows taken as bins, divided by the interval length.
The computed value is 113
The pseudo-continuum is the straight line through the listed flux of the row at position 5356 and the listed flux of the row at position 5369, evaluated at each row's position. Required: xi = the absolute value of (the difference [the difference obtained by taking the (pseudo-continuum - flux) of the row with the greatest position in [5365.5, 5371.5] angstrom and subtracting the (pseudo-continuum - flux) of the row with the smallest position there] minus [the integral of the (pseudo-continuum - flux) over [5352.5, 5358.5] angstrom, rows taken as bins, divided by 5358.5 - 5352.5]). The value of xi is 2.3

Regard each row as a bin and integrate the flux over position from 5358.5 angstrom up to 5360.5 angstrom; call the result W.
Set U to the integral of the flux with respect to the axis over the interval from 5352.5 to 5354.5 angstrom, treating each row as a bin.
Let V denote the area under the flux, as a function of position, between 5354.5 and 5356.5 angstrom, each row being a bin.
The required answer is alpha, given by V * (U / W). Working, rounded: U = 21.2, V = 20.6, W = 21.0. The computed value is 20.8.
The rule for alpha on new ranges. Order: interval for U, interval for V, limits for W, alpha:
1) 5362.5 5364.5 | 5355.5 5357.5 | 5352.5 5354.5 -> 24.2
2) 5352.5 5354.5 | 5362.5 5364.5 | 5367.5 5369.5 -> 21.2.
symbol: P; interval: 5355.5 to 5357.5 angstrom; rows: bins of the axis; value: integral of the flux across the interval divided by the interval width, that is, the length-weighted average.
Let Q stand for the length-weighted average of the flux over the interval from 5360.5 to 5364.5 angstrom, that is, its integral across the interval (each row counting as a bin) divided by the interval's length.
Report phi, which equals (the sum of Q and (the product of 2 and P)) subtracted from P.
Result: -22.20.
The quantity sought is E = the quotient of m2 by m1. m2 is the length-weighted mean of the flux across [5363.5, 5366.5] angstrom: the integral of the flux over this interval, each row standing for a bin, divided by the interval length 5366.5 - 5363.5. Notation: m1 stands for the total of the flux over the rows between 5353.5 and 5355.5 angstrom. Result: 0.543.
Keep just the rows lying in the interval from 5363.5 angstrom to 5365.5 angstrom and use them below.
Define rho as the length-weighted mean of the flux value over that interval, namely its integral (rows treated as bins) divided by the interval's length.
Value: 11.5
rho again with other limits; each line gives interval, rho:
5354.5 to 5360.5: 10.9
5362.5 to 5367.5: 11.4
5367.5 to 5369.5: 11.4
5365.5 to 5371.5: 11.0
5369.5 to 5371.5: 10.0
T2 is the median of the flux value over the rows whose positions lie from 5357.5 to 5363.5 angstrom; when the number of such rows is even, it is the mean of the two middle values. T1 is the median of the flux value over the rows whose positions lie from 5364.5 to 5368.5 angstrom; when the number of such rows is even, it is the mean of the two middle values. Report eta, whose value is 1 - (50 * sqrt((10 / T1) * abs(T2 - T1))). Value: -32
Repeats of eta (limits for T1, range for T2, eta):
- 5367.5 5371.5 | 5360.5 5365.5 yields -23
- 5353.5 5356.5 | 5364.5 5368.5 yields -41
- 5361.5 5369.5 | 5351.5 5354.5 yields -47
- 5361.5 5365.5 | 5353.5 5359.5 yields -17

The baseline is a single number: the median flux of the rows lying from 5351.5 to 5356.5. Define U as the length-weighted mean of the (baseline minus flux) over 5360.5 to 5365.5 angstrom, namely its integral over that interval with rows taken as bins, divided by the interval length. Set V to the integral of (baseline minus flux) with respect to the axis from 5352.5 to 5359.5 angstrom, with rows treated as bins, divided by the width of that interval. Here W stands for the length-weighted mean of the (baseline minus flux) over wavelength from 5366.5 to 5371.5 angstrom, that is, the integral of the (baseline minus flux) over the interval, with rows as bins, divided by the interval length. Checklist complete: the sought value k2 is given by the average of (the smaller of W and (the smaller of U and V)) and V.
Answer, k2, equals -0.78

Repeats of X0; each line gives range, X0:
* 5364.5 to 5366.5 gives 131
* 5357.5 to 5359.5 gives 132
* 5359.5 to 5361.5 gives 102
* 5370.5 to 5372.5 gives 110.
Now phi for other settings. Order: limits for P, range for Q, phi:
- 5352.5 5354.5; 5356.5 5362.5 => -21.54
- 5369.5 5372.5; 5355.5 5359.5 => -21.61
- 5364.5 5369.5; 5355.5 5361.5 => -22.35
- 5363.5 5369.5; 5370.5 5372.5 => -21.97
